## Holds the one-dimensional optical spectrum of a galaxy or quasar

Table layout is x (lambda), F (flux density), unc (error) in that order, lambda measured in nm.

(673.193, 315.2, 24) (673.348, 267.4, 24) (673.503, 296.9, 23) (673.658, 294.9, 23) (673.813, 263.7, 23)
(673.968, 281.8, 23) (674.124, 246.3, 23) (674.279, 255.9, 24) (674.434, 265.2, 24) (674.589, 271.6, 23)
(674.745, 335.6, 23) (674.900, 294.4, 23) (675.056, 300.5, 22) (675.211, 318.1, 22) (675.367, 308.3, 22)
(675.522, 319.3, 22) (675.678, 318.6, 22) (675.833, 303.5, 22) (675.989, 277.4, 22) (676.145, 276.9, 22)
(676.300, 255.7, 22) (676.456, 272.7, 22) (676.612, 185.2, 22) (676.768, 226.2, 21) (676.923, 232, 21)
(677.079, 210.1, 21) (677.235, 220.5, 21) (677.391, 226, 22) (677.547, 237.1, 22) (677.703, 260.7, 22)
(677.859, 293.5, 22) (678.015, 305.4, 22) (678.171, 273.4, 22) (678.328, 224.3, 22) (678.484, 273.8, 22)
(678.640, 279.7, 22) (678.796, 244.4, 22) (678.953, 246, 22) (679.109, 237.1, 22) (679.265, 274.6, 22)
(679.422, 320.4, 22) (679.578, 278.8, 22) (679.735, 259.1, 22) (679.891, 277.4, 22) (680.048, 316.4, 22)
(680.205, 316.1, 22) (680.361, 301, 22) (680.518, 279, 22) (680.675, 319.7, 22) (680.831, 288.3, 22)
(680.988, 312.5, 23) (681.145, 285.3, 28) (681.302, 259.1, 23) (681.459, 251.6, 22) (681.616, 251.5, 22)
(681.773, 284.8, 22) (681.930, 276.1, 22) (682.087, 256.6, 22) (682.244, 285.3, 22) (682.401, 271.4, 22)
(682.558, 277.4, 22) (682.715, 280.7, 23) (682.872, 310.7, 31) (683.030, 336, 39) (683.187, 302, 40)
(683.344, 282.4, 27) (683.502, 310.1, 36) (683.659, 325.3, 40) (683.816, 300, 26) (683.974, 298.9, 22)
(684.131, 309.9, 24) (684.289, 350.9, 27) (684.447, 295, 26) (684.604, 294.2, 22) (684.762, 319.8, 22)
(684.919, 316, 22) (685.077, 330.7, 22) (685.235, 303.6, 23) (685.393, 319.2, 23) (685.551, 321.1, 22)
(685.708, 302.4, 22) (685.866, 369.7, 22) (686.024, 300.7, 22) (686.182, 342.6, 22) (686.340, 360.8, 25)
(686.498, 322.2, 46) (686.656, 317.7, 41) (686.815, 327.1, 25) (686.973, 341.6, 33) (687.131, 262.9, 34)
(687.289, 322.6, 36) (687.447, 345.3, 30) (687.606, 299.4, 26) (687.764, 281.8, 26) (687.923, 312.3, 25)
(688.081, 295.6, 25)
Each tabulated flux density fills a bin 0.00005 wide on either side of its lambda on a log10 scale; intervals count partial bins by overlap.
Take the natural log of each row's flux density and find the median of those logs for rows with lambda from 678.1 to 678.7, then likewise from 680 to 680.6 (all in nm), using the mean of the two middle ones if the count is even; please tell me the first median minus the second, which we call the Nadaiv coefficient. -0.12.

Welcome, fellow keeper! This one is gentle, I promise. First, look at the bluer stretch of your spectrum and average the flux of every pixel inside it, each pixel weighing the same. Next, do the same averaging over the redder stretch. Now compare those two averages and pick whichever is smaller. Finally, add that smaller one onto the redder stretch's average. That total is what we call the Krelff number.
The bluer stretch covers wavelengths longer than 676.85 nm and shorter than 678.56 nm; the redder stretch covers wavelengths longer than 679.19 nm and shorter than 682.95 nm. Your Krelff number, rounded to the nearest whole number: 535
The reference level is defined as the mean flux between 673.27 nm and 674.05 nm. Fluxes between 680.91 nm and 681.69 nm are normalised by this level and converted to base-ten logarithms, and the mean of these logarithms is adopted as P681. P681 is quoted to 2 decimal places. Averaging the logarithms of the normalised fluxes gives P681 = -0.02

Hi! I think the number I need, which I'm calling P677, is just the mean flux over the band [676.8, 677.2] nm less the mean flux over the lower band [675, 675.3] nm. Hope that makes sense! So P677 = -88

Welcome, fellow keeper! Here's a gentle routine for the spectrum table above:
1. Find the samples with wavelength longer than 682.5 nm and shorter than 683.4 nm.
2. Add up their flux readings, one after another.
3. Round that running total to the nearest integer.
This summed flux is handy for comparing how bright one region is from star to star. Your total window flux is 1789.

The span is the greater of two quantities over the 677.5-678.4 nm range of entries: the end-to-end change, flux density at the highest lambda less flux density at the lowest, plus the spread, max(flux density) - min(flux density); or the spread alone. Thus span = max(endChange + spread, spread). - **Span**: 81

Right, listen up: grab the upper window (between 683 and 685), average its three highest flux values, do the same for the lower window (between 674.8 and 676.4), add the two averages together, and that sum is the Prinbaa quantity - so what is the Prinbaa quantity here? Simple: 656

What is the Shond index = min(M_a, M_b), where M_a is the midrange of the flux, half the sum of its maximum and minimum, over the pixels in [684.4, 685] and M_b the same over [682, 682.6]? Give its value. 271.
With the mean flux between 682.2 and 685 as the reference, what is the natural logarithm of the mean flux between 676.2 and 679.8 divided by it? -0.18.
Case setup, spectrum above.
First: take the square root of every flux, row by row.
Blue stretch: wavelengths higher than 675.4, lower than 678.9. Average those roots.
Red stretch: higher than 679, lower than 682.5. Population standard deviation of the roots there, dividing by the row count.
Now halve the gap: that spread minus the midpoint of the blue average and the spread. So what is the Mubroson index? -7.7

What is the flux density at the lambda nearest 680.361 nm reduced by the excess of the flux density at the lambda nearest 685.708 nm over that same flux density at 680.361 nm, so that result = 300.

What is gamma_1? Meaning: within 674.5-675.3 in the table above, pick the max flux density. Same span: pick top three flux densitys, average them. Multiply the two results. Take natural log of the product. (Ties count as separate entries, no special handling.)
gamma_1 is 11.6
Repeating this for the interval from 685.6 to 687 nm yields 11.8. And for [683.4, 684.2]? 11.5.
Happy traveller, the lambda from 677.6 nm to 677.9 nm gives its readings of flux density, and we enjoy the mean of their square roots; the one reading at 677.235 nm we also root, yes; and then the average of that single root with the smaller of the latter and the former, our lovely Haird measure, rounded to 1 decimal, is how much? 14.8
